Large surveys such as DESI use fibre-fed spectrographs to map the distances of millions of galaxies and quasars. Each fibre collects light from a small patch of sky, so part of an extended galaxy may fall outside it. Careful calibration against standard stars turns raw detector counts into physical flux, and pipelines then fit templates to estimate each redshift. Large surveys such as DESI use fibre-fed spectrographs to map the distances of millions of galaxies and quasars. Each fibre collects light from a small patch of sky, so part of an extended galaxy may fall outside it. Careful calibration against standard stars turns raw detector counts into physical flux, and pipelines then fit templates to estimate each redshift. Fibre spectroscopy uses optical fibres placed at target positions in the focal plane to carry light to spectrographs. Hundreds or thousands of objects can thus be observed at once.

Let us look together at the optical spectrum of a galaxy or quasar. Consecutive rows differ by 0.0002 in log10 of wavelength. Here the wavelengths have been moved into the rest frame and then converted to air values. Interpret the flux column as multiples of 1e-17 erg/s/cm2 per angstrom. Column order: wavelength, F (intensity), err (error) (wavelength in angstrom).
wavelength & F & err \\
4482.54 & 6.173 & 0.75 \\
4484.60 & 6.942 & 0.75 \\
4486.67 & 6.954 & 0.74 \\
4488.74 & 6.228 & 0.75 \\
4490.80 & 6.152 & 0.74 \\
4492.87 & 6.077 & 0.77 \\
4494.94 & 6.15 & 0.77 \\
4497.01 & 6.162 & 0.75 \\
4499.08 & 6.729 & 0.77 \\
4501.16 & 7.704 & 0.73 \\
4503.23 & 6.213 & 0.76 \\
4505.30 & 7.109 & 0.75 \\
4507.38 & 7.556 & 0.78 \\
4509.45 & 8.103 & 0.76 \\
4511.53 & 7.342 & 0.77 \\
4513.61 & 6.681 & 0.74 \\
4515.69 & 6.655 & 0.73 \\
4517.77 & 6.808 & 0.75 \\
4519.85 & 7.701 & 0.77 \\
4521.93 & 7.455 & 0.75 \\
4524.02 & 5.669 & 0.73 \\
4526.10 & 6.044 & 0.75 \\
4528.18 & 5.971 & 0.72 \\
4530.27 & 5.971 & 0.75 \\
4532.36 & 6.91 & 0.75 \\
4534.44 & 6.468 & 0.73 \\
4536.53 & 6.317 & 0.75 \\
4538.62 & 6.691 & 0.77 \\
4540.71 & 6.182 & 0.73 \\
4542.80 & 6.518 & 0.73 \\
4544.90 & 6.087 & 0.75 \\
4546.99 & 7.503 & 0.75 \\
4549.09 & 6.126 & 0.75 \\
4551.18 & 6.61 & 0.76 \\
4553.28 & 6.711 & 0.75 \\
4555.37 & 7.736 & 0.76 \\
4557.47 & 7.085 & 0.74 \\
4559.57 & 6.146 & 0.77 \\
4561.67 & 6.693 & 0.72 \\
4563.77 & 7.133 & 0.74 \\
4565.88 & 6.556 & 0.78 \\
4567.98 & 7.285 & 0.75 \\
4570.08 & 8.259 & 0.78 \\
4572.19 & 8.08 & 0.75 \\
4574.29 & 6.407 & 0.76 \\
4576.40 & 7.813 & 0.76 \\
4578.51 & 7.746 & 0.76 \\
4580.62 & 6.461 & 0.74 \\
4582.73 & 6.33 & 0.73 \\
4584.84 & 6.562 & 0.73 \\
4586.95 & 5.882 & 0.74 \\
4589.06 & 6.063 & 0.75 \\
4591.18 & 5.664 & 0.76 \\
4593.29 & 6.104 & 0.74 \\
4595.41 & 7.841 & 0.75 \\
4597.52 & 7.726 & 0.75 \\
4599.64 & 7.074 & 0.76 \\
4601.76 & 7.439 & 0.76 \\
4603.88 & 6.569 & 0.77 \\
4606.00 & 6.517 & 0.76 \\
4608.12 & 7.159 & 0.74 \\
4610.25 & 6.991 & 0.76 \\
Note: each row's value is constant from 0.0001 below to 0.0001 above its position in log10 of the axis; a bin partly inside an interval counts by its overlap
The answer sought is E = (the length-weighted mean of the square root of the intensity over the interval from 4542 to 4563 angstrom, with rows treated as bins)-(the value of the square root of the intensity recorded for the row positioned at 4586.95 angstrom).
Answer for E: 0.17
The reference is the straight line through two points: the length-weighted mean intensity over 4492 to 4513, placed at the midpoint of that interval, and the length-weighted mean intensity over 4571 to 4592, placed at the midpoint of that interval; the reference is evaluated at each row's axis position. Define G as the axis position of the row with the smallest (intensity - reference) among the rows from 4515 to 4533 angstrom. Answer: 4524.02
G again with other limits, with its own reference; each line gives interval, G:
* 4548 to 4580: 4549.09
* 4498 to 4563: 4524.02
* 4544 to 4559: 4544.90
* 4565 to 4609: 4591.18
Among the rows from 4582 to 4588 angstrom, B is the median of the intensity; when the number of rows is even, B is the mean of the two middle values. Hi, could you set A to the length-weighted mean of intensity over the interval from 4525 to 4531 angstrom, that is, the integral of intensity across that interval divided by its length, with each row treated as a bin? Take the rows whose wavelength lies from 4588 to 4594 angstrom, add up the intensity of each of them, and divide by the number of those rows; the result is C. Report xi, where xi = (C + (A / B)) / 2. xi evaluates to 3.4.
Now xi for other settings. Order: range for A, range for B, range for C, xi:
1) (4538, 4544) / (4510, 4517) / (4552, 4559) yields 4.1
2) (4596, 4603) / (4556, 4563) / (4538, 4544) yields 3.8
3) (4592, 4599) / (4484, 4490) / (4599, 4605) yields 4.0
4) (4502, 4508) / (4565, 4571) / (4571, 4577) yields 4.2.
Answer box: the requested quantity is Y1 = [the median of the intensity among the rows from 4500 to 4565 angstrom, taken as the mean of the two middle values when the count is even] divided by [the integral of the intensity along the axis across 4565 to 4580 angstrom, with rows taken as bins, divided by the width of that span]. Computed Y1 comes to 0.90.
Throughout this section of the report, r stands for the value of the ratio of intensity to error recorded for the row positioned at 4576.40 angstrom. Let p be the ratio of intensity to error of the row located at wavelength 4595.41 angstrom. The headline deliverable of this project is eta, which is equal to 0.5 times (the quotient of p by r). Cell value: 0.51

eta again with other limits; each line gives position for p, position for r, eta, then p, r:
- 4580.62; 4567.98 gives 0.45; 8.7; 9.7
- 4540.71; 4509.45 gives 0.40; 8.5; 10.7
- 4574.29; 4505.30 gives 0.44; 8.4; 9.5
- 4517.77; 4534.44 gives 0.51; 9.1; 8.9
